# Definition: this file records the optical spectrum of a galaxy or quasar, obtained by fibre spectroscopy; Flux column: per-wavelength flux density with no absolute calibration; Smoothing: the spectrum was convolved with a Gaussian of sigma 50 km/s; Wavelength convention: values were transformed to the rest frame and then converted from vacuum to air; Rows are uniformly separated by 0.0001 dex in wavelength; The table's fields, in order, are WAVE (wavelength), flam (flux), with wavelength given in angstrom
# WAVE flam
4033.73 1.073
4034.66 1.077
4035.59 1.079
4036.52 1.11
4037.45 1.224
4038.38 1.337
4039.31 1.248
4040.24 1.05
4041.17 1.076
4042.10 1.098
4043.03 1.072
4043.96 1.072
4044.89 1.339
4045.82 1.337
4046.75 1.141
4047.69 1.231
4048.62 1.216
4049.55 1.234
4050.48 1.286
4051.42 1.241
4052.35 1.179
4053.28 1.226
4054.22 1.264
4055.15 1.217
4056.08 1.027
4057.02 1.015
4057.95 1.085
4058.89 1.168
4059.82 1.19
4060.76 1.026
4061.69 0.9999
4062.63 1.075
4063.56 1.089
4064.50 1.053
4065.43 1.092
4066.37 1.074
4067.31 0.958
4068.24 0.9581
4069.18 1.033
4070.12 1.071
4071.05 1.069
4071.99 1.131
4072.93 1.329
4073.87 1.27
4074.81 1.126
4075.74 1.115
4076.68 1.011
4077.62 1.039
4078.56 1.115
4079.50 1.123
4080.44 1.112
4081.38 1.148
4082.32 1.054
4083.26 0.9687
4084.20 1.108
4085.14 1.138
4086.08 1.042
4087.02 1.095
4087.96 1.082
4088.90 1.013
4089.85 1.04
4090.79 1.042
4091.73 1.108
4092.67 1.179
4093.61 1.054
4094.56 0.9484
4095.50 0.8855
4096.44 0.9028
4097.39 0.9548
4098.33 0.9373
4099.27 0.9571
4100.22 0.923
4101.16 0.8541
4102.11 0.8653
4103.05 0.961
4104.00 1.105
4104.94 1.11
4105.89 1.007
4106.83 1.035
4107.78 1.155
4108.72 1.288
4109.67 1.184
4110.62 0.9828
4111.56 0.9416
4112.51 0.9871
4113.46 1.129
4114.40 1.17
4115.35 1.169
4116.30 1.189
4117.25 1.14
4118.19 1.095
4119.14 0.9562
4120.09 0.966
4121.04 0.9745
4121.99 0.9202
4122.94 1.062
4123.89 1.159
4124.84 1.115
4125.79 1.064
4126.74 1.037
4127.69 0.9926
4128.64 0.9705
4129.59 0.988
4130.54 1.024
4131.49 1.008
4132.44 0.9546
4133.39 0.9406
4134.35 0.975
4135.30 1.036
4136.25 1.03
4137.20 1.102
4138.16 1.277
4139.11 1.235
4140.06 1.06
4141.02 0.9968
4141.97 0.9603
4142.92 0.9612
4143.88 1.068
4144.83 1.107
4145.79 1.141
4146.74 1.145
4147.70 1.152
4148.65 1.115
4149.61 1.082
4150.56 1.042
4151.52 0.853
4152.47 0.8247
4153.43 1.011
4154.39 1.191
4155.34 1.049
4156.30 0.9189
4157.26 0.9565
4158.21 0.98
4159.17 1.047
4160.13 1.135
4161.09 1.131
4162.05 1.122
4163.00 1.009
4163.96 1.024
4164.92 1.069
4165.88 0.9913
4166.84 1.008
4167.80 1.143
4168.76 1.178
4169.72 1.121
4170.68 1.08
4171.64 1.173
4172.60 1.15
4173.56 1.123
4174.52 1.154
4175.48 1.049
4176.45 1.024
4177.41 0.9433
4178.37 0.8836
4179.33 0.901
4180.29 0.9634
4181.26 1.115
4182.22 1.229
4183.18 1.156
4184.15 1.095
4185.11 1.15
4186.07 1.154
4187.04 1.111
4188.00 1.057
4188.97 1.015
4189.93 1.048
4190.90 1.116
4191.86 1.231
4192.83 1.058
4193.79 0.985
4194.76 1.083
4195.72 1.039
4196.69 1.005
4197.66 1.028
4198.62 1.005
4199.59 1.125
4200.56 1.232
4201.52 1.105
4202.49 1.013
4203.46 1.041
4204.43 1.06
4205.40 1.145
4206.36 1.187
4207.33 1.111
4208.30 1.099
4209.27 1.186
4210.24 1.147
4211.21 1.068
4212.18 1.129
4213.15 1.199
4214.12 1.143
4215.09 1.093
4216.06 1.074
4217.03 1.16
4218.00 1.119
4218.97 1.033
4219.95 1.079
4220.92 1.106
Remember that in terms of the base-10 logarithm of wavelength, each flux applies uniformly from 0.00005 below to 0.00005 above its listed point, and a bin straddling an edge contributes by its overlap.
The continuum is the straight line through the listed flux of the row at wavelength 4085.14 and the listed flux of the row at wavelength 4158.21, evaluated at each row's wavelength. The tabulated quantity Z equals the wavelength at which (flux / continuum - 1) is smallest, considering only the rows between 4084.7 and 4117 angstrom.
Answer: 4101.16 angstrom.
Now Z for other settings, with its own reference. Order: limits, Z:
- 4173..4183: 4178.37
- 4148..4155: 4152.47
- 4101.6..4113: 4102.11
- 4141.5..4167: 4152.47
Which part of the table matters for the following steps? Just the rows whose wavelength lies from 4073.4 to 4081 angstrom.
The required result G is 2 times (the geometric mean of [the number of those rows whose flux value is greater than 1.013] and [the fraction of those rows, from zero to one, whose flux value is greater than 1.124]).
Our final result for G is 2.6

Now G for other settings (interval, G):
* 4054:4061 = 4.0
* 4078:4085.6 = 2.6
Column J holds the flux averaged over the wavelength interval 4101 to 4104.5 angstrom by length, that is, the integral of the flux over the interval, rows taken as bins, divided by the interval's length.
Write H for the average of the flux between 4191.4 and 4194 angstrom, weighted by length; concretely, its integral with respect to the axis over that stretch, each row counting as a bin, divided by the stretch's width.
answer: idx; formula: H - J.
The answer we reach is 0.15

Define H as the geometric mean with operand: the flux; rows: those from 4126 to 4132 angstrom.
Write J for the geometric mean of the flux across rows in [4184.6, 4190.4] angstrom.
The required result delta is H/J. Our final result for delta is 0.92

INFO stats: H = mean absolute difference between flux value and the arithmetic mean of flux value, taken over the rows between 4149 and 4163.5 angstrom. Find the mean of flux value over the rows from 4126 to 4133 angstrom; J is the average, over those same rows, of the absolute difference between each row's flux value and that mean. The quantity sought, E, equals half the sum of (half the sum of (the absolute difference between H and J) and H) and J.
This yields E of 0.046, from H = 0.081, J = 0.02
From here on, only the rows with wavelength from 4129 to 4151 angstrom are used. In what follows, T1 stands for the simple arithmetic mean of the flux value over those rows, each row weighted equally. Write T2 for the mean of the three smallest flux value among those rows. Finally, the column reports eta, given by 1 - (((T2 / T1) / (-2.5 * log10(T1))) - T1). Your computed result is 16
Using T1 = 1.06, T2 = 0.95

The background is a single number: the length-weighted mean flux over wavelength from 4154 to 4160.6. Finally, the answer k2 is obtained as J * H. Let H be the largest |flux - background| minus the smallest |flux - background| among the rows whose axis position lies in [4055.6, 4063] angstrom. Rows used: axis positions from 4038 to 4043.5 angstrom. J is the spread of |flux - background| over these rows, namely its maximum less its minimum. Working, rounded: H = 0.14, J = 0.29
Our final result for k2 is 0.040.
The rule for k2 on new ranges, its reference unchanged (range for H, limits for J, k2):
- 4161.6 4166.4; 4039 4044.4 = 0.014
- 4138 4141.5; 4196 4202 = 0.040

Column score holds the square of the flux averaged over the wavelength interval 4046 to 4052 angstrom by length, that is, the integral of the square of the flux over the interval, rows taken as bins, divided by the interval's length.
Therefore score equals 1.5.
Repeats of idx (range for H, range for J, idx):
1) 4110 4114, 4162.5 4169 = -0.04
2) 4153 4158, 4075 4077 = -0.06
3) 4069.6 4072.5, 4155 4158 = 0.12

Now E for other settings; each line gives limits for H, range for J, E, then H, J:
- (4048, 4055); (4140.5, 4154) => 0.063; 0.024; 0.08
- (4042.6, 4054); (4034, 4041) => 0.070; 0.066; 0.09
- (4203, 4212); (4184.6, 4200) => 0.041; 0.045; 0.06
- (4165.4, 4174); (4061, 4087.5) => 0.042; 0.054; 0.06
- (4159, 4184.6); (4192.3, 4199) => 0.043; 0.073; 0.03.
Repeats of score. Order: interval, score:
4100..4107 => 1.0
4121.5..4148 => 1.1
